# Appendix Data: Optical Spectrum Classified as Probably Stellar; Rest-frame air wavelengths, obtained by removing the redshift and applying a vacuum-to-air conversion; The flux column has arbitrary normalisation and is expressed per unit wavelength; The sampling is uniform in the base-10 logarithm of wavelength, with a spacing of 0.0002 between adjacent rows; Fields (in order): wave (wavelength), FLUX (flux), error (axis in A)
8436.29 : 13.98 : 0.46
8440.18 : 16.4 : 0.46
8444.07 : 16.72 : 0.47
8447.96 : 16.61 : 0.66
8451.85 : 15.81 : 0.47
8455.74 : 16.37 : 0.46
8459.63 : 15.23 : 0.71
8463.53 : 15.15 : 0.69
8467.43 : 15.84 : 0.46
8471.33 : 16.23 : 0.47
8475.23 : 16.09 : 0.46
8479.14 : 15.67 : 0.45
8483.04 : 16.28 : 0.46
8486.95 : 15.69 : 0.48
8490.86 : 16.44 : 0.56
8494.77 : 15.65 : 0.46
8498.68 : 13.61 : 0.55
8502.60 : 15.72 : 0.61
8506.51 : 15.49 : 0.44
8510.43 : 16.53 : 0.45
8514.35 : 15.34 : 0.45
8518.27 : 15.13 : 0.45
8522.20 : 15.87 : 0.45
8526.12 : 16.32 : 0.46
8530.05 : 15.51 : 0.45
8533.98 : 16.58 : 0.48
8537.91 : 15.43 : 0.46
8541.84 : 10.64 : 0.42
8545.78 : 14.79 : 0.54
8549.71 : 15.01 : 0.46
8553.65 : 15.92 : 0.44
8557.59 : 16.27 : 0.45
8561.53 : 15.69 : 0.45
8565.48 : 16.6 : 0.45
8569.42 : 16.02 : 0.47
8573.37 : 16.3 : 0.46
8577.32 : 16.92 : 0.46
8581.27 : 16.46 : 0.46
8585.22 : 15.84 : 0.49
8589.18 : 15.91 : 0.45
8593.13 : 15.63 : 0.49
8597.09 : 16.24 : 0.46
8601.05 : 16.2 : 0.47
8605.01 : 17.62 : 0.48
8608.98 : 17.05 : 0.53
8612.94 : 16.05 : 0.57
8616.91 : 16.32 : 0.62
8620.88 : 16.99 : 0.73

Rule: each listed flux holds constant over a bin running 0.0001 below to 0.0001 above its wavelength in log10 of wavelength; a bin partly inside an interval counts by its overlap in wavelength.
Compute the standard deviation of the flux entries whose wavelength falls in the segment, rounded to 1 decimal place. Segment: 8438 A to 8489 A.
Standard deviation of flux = 0.5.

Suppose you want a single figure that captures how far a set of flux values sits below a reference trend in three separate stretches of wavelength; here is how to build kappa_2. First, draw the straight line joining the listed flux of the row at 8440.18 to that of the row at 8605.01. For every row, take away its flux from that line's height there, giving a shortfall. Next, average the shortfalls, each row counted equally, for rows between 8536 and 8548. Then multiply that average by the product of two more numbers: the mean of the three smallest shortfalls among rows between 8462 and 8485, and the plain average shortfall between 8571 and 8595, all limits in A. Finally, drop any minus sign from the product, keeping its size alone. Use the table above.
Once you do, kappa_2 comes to 2.1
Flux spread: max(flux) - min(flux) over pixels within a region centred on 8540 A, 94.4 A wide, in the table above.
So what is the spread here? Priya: 6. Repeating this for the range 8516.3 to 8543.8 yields 6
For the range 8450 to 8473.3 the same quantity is 1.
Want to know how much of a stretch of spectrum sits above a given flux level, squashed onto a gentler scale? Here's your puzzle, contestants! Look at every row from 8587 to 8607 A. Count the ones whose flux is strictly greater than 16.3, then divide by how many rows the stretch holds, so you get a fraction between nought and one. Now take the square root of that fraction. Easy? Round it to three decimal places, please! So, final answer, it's 0.447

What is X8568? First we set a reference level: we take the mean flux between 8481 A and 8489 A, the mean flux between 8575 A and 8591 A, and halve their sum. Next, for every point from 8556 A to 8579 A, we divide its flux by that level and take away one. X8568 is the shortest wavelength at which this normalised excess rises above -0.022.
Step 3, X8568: 8557.59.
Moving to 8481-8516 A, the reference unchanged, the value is 8483.04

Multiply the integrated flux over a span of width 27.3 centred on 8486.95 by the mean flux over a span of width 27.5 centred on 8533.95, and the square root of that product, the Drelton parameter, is 80.1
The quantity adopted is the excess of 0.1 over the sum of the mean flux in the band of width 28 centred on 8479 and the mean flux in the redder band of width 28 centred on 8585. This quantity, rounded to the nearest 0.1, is -32.1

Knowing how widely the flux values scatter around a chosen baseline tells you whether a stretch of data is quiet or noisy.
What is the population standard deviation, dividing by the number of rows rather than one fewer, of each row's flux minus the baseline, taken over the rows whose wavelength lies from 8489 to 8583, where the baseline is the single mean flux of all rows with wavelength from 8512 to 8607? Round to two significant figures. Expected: 1.3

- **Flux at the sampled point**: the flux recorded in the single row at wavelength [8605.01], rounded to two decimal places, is 17.62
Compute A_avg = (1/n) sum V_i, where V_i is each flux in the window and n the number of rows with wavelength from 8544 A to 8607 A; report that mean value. 16.1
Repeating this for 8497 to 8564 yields 15.3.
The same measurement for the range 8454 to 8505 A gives 15.7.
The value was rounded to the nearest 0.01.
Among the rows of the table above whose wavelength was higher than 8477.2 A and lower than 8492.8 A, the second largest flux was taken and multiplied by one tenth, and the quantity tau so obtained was 1.63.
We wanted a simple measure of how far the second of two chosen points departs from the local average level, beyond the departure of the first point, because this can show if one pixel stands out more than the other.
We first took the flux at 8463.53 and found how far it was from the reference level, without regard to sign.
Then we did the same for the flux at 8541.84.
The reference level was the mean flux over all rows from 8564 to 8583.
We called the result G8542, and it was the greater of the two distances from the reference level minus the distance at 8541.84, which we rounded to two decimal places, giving 0.00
